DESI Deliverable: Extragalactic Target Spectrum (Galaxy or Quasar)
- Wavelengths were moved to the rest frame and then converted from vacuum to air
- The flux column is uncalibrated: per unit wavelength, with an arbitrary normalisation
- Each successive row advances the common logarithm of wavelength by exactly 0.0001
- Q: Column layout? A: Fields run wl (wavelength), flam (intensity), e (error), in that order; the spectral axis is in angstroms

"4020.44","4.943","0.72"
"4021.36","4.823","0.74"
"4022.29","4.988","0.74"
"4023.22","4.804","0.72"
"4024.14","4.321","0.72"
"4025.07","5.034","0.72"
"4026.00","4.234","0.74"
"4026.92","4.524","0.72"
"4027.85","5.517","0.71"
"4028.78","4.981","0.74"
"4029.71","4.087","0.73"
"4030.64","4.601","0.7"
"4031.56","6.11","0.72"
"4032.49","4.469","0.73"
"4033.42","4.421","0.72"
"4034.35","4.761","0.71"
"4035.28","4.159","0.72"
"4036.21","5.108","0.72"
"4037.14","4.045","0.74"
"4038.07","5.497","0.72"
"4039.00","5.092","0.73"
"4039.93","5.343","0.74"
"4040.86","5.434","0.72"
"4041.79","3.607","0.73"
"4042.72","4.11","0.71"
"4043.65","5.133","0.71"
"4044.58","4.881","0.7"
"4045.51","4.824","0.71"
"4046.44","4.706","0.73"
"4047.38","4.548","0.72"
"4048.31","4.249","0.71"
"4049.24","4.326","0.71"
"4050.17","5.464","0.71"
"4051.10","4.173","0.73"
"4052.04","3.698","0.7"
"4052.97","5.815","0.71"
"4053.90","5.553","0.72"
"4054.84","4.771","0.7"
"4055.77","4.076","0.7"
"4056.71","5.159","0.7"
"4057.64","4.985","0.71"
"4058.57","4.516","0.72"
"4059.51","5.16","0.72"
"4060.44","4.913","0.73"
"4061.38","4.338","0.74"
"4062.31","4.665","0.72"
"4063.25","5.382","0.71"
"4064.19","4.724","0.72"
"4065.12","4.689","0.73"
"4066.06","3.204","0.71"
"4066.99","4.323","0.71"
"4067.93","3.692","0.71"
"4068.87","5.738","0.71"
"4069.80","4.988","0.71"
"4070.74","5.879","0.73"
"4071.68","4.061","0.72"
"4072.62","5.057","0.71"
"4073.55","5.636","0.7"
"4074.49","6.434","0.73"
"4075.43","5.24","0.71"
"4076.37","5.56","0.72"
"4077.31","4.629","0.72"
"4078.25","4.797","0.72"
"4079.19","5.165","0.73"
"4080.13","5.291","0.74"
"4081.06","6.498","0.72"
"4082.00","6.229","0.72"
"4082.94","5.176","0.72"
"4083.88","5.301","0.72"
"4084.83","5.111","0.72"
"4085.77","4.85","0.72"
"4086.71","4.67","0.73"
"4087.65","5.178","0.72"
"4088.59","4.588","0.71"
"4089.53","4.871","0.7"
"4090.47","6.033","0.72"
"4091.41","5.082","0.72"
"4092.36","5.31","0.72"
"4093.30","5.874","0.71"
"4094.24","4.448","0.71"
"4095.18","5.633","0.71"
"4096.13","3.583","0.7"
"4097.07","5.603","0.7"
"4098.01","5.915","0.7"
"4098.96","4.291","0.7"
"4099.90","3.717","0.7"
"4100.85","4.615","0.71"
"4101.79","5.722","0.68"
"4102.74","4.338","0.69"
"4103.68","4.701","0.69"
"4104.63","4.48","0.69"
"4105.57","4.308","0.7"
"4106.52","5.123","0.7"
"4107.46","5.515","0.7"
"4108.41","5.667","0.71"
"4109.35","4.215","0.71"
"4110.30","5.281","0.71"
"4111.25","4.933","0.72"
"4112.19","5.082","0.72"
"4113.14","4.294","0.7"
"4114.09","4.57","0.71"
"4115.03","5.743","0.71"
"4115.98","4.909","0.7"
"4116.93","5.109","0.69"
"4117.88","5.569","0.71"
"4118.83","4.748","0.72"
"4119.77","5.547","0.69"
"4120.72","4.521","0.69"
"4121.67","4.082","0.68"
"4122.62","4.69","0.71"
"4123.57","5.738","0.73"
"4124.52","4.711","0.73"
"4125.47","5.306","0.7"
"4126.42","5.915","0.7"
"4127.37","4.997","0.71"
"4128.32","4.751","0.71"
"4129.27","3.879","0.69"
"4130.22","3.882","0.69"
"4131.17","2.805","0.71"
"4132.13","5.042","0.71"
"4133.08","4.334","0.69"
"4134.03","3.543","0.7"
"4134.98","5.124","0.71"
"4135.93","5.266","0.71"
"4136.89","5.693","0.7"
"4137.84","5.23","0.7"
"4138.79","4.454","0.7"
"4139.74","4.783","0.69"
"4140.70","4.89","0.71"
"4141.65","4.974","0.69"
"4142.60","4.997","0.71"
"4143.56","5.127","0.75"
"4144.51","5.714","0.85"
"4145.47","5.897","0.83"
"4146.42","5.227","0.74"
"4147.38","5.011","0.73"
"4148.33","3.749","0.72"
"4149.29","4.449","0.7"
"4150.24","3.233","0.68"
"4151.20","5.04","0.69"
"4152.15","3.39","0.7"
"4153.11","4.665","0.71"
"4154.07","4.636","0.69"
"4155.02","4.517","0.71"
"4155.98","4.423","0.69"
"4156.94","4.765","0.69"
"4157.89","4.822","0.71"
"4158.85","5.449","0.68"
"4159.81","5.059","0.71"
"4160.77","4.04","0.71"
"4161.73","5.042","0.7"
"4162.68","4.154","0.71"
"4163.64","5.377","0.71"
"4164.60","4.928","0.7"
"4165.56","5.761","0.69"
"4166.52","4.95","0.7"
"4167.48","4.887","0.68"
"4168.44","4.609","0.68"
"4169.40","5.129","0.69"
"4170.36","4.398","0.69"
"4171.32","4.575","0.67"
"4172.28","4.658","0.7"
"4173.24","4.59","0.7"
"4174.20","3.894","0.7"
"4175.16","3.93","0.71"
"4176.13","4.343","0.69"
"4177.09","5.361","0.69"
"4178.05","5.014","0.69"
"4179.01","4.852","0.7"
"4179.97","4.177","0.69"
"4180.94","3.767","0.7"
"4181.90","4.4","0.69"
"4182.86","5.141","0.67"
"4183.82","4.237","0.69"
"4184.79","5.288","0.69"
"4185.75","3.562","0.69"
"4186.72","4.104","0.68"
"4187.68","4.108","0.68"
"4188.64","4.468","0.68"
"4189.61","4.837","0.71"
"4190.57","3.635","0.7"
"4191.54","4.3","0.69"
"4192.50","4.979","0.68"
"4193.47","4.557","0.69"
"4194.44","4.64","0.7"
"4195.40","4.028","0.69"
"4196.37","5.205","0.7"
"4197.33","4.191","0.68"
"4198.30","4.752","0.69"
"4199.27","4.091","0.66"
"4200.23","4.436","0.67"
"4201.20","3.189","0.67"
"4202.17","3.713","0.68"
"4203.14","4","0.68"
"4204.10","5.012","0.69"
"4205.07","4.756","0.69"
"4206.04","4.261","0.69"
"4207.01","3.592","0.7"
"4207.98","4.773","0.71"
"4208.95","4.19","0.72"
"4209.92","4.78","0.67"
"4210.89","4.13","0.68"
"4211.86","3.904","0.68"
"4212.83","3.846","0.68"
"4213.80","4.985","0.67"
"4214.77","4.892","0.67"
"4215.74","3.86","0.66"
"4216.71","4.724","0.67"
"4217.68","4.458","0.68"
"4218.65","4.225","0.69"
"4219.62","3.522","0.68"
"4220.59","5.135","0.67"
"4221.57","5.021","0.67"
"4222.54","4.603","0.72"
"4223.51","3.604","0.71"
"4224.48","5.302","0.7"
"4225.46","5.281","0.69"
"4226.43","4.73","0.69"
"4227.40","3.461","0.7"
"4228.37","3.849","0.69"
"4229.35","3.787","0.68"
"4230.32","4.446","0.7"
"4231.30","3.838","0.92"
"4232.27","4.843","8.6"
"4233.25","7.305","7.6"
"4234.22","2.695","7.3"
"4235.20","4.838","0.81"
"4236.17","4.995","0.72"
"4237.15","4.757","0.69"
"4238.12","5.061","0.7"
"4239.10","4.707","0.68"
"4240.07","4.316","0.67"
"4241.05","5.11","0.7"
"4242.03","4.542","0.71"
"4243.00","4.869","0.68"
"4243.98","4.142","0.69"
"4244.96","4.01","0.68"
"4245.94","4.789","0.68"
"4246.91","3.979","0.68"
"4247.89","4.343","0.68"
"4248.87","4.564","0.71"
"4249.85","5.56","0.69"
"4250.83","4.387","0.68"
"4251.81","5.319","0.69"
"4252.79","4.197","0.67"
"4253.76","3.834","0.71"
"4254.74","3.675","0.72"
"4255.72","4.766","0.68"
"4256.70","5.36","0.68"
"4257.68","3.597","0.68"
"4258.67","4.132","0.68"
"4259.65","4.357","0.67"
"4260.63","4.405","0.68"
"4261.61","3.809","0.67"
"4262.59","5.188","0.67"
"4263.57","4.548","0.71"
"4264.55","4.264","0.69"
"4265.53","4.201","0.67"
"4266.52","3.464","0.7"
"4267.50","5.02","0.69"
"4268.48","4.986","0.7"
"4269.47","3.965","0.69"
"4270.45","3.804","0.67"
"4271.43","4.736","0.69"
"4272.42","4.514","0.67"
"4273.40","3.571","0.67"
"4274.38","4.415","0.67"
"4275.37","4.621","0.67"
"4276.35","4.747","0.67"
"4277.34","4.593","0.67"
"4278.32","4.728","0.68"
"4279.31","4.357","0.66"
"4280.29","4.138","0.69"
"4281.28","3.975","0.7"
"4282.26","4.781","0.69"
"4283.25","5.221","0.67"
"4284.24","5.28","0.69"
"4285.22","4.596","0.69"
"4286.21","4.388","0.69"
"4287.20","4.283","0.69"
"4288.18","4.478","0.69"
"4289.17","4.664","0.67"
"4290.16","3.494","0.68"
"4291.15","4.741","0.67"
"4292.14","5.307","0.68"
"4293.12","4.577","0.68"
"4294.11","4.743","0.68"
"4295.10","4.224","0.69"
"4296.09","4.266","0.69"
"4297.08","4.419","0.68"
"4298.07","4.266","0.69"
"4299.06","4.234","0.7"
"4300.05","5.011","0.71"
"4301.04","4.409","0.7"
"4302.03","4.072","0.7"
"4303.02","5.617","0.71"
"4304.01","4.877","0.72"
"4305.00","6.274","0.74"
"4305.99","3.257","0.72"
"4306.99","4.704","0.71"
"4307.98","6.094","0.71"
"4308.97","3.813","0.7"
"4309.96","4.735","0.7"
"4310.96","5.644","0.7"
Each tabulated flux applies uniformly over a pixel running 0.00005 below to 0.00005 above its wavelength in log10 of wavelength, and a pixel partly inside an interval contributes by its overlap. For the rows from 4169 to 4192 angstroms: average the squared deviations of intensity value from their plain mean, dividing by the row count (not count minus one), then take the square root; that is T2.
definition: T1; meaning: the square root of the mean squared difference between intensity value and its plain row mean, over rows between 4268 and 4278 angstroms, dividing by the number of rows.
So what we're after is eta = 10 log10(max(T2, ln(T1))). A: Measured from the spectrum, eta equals -3.0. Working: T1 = 0.437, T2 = 0.50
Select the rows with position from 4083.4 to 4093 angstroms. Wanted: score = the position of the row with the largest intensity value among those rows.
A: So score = 4090.47 angstroms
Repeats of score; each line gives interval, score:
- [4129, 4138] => 4136.89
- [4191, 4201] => 4196.37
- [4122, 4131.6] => 4126.42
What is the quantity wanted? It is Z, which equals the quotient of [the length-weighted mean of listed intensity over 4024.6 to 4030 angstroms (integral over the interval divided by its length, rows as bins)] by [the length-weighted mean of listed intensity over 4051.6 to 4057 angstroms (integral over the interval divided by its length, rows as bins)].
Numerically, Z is 0.980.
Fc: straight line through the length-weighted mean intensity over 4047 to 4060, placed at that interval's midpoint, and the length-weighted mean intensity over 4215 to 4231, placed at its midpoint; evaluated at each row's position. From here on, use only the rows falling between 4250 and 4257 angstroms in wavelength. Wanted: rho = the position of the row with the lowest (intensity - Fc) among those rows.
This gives 4254.74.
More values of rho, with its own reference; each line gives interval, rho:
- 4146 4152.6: 4150.24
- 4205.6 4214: 4207.01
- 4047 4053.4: 4052.04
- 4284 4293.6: 4290.16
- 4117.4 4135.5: 4131.17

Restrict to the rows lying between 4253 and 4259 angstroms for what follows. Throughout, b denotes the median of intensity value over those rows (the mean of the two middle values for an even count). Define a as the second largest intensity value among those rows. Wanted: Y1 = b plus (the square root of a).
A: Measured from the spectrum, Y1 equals 6.17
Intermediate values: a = 4.766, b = 4.0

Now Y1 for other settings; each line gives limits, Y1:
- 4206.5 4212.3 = 6.34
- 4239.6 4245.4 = 6.64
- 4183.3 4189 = 6.29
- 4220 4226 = 7.38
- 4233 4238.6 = 7.17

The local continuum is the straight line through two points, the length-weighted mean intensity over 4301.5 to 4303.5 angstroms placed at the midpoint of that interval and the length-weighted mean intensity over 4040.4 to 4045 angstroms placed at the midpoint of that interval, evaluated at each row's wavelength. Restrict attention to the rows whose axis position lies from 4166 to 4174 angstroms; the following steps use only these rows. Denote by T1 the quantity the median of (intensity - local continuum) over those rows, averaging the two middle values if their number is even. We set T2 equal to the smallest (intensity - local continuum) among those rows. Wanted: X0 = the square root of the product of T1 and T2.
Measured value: 0.2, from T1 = -0.1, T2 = -0.3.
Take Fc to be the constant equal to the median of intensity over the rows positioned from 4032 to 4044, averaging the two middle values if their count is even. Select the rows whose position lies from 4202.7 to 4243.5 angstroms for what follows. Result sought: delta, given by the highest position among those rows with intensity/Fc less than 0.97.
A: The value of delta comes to 4242.03 angstroms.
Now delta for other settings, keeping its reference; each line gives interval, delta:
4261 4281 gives 4280.29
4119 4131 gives 4130.22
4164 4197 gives 4195.40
